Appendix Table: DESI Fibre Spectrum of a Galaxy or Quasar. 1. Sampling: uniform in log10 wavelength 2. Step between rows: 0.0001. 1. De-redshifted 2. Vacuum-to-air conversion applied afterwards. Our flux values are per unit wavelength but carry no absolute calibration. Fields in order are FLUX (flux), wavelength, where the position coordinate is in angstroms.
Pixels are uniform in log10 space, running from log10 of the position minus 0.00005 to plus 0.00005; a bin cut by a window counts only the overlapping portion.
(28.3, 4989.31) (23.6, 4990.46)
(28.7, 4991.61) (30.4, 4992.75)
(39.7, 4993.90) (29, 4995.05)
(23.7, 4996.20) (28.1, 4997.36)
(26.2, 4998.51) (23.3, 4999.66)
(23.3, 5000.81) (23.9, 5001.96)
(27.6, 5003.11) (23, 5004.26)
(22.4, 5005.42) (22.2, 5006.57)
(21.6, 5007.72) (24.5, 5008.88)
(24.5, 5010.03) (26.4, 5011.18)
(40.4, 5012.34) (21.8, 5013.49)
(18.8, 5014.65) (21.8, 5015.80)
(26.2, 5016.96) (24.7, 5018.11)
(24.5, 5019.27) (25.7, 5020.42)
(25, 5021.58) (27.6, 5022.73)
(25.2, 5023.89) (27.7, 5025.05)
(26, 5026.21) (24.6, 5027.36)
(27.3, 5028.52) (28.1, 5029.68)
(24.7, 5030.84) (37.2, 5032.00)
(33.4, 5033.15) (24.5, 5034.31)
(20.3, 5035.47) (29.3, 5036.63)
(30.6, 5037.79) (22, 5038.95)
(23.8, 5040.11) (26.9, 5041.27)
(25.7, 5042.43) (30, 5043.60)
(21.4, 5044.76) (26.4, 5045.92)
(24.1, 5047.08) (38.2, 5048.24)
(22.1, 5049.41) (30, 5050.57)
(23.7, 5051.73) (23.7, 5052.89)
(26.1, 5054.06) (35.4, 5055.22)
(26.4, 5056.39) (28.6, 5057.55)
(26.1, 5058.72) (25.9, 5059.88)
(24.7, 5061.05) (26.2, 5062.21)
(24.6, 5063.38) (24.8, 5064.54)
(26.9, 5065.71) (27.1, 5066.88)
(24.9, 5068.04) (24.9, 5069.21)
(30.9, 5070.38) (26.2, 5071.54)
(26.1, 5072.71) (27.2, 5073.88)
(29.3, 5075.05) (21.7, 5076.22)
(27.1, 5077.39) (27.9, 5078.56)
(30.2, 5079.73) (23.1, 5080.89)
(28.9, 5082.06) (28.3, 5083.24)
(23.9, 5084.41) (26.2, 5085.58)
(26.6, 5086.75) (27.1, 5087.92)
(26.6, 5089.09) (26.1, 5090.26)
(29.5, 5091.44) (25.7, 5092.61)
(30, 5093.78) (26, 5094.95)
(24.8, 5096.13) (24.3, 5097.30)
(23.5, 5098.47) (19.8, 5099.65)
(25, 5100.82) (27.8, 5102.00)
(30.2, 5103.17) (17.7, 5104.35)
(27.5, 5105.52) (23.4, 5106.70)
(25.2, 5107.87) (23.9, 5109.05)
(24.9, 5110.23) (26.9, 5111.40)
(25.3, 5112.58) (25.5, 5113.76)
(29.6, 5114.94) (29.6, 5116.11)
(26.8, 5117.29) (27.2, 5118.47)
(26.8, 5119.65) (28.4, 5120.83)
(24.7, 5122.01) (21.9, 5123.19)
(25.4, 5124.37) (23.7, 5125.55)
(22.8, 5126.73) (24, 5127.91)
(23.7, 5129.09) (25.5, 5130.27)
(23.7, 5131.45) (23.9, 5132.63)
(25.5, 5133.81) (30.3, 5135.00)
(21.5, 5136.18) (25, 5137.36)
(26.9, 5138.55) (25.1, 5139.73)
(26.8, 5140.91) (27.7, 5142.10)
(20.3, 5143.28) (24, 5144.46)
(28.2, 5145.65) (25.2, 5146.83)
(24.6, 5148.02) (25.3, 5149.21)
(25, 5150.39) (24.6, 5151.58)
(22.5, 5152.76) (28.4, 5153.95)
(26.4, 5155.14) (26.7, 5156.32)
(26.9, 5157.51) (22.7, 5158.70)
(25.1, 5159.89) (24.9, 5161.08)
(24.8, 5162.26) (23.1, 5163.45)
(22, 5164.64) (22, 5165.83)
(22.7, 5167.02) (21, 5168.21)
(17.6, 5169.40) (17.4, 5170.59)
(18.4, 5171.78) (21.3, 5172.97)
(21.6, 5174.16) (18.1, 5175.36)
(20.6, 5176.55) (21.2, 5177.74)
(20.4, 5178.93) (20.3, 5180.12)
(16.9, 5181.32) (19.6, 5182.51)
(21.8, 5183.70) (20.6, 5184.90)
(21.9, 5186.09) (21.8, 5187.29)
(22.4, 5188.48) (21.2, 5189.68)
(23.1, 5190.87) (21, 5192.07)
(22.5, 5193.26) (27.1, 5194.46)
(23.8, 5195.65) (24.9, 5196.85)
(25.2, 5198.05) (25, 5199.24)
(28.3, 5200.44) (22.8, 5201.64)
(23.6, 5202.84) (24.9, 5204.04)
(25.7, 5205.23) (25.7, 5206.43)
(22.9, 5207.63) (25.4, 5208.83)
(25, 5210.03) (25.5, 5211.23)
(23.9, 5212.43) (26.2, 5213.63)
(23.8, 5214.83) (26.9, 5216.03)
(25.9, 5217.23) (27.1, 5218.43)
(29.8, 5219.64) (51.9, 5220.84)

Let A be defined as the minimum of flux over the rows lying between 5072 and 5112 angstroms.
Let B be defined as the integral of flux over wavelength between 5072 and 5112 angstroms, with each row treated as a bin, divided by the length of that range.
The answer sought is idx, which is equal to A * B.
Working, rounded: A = 17.7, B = 25.9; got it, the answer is 459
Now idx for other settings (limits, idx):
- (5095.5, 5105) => 428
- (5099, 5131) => 448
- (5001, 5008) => 508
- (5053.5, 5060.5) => 727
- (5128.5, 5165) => 509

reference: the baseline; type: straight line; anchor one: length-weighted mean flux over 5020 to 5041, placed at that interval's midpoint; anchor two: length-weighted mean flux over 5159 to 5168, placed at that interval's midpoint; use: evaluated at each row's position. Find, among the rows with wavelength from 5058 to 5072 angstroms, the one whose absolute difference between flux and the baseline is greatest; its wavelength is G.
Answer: 5070.38 angstroms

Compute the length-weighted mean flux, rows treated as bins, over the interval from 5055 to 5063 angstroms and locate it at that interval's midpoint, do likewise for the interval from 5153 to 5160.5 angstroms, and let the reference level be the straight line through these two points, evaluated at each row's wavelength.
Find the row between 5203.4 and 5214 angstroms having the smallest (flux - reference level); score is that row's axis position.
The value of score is 5207.63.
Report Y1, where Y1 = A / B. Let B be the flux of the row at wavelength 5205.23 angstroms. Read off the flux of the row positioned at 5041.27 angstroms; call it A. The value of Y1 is 1.05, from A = 26.9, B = 25.7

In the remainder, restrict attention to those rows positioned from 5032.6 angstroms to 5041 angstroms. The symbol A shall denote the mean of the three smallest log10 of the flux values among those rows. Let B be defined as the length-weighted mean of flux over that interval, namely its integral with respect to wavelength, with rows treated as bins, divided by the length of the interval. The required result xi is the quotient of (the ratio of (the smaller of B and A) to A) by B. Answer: 0.0381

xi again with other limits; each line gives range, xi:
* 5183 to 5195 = 0.0449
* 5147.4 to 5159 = 0.0394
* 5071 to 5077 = 0.0383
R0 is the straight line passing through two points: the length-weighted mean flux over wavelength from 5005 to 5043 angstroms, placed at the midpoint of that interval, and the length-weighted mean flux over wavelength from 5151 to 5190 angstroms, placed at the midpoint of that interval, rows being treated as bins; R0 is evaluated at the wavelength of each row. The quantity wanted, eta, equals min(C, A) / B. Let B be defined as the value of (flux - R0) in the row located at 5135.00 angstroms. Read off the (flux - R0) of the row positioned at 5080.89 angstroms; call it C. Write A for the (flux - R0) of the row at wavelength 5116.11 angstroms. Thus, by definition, -0.18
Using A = 6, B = 7.3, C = -1.3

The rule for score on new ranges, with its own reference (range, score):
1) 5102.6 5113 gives 5104.35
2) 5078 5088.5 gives 5080.89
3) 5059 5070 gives 5063.38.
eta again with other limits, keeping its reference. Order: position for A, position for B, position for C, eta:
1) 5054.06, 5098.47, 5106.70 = 0.73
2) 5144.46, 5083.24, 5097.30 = 0.08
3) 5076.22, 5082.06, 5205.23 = -0.63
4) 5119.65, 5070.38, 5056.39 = 0.21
